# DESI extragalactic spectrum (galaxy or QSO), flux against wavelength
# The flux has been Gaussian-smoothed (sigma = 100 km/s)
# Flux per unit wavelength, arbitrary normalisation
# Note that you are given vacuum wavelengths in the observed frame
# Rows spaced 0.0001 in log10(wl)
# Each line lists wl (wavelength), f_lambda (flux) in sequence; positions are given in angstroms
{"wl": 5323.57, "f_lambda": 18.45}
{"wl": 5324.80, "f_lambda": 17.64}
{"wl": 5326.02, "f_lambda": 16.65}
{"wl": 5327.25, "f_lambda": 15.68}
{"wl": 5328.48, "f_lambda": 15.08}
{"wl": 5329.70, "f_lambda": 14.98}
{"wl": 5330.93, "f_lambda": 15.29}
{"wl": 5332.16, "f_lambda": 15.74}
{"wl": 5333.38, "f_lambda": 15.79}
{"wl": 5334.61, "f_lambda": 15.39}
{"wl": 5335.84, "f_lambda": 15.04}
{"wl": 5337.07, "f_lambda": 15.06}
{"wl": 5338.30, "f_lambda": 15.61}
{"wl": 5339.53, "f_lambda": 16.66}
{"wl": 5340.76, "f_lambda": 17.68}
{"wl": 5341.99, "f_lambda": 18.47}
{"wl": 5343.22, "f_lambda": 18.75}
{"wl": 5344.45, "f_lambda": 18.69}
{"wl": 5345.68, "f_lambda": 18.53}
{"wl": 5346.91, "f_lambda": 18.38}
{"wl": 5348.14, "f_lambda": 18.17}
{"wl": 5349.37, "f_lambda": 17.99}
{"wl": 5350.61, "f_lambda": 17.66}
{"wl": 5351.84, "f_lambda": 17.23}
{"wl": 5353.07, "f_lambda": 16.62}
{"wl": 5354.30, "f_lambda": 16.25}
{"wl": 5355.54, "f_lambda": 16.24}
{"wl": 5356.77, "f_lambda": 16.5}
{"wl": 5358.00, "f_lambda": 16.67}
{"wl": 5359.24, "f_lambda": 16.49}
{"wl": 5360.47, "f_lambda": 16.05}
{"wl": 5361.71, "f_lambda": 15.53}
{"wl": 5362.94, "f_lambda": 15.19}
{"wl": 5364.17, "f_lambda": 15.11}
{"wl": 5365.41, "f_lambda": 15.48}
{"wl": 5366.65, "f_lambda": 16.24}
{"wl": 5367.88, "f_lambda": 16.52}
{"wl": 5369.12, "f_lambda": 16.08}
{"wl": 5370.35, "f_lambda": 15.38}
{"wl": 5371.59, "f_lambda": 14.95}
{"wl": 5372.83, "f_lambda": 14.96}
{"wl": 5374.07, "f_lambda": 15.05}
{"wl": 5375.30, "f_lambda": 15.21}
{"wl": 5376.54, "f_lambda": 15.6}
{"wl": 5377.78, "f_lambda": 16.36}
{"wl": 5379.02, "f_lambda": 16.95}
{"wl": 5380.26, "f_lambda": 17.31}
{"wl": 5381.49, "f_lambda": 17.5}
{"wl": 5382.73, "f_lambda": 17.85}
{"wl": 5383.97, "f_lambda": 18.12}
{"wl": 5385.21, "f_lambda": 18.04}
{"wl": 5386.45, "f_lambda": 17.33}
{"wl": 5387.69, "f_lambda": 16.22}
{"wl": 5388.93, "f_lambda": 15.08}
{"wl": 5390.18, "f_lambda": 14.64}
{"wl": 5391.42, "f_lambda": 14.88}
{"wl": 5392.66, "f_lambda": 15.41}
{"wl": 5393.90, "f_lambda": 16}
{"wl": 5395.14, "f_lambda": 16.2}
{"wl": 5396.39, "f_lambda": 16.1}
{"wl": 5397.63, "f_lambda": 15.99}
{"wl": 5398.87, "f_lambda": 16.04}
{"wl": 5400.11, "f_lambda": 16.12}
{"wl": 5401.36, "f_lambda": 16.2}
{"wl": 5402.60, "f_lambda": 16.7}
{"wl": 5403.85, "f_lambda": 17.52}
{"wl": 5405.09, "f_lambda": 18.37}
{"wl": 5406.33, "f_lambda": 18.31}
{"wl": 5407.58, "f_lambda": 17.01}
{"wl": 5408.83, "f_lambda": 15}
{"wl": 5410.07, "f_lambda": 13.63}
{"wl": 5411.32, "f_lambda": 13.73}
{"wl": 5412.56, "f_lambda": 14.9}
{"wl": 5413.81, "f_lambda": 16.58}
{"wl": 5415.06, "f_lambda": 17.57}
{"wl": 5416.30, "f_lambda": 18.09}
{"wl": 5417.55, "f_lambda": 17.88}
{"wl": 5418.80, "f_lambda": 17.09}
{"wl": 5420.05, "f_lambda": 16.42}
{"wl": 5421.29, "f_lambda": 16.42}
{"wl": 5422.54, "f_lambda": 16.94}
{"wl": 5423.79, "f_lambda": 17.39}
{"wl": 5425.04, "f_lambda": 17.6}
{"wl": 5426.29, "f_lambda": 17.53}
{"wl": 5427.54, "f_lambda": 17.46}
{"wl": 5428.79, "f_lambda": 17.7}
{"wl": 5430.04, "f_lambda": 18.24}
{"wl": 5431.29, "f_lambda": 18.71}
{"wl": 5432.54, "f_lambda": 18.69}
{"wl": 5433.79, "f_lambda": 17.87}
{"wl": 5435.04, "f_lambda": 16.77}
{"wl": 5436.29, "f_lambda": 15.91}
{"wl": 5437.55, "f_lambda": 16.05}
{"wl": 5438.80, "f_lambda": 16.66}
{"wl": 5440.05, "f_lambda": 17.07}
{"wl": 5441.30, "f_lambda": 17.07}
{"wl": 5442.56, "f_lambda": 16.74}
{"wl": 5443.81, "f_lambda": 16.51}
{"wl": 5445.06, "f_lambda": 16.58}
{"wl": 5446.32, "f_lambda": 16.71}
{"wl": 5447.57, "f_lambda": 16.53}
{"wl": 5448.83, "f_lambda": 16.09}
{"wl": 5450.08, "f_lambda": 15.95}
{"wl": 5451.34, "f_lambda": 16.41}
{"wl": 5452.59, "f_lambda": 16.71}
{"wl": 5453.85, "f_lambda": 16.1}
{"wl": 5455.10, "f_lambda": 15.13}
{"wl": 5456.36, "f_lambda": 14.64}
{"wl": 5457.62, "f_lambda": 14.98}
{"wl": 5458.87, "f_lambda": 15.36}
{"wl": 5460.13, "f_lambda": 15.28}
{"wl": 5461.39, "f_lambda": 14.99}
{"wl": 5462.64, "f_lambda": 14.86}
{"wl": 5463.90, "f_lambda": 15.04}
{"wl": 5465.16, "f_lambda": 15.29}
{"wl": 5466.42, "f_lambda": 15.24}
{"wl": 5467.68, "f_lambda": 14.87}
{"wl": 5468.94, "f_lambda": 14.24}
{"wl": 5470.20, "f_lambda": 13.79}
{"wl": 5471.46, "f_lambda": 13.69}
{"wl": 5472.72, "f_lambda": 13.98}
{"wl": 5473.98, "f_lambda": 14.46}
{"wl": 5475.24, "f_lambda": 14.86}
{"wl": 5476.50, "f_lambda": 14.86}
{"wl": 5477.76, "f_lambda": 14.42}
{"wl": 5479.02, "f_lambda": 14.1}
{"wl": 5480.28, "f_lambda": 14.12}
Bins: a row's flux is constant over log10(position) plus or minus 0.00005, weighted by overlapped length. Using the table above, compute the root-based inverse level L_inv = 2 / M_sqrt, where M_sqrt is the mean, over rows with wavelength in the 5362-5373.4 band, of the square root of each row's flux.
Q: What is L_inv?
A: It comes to 0.507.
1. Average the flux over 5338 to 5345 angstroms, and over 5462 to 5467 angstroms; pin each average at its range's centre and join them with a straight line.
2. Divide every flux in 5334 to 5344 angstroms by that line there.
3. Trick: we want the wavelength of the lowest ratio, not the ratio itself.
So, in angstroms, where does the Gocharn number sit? 5335.84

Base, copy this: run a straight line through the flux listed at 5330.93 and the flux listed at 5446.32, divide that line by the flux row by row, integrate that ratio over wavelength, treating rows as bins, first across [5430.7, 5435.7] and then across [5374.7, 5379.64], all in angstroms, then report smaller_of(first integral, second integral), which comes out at 4.61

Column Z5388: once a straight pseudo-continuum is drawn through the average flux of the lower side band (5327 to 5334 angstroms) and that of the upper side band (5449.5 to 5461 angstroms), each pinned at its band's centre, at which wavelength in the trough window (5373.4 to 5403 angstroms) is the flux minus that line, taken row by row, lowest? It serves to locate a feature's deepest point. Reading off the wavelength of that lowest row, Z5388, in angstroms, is 5390.18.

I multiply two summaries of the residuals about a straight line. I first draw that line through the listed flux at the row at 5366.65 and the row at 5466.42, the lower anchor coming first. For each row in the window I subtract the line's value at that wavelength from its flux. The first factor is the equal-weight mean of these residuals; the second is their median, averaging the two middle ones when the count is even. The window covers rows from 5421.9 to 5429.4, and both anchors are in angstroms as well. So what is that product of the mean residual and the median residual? 3.3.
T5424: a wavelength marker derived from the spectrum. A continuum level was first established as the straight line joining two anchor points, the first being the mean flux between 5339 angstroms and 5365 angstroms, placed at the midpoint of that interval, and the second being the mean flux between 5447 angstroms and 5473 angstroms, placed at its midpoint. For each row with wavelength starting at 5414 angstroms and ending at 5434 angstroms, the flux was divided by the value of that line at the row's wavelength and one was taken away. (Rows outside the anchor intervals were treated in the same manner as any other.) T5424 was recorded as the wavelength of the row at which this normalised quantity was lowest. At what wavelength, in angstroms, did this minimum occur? 5420.05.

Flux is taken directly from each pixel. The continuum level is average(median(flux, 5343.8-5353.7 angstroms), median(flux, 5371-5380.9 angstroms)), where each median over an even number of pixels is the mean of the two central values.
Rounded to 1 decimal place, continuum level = 16.7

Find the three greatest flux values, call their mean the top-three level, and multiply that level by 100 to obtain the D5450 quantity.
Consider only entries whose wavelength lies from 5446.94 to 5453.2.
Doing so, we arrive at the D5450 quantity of 1655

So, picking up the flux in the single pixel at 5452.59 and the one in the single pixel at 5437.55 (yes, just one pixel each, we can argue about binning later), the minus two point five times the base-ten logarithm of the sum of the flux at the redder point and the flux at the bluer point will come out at -3.79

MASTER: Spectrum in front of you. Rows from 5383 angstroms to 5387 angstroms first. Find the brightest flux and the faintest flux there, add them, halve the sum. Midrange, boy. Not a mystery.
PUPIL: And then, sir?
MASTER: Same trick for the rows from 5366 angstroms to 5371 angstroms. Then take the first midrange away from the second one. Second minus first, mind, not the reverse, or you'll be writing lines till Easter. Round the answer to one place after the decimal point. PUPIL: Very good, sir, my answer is -1.8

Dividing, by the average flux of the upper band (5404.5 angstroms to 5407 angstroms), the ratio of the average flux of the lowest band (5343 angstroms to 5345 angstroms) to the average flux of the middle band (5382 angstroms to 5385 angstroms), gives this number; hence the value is 0.057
